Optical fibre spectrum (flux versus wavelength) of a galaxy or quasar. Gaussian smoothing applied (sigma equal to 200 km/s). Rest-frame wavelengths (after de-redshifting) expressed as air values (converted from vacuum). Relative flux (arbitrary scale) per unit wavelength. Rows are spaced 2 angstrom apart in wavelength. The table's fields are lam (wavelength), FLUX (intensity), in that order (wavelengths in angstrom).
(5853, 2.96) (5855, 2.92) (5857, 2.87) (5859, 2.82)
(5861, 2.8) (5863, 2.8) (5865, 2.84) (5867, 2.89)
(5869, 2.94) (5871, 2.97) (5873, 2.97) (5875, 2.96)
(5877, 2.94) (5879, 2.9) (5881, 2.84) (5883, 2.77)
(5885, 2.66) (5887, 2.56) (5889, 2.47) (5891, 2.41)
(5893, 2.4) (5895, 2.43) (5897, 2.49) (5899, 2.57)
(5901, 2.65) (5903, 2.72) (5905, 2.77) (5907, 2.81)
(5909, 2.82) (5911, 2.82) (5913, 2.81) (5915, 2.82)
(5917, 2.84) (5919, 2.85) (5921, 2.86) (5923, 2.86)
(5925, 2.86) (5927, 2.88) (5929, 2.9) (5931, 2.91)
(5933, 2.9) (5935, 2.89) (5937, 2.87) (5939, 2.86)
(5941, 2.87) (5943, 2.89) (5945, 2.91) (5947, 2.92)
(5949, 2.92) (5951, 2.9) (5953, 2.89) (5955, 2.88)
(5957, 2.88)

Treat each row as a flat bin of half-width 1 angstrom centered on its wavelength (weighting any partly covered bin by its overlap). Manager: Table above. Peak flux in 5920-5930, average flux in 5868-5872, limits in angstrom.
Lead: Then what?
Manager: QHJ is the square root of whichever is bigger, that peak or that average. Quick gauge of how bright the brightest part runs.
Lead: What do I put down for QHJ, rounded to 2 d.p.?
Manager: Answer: 1.72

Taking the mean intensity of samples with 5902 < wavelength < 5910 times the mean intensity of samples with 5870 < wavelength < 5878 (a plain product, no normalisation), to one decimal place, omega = 8.2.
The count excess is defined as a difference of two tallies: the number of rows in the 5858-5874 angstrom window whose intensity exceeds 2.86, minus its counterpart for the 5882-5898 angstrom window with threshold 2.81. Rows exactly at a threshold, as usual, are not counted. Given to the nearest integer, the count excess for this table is 4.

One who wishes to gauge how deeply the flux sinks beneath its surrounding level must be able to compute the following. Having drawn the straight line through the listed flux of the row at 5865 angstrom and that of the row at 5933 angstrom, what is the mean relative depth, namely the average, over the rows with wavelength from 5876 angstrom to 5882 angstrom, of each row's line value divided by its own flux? 0.99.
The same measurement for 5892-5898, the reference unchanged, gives 1.18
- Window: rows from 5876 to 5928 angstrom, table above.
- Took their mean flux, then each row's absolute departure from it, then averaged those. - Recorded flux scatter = 0.14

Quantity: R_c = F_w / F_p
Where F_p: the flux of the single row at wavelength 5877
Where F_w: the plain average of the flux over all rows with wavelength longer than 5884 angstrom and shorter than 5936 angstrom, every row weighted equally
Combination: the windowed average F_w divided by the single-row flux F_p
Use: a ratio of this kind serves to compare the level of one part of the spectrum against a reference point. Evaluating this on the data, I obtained 0.928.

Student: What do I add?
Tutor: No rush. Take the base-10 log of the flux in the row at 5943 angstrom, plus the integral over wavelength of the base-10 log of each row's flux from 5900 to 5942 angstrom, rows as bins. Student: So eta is 19.5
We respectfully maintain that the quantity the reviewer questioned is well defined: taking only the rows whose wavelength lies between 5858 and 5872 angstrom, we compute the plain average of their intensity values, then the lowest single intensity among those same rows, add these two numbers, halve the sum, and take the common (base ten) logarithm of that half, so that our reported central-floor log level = 0.452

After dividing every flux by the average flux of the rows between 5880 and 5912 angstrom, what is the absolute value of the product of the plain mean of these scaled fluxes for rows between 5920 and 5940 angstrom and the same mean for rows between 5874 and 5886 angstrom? 1.18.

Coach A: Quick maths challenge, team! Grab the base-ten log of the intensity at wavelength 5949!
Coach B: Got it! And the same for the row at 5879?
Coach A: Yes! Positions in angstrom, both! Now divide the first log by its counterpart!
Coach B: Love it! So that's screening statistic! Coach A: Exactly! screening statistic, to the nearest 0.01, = 1.01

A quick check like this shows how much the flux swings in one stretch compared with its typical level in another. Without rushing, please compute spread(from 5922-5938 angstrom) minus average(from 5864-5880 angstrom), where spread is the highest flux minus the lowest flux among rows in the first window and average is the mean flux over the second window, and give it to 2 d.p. -2.88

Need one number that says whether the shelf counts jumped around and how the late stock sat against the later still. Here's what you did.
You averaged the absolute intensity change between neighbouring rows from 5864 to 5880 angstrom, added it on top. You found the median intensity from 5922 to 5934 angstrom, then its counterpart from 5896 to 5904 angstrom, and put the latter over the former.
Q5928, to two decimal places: 0.93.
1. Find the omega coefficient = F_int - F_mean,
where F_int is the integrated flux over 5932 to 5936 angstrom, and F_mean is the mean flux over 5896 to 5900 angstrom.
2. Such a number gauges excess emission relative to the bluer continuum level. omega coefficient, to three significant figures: 9.05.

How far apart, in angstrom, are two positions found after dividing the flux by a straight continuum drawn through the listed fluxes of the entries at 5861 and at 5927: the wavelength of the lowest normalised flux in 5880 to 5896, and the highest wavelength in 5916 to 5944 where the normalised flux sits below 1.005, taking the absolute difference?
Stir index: 50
